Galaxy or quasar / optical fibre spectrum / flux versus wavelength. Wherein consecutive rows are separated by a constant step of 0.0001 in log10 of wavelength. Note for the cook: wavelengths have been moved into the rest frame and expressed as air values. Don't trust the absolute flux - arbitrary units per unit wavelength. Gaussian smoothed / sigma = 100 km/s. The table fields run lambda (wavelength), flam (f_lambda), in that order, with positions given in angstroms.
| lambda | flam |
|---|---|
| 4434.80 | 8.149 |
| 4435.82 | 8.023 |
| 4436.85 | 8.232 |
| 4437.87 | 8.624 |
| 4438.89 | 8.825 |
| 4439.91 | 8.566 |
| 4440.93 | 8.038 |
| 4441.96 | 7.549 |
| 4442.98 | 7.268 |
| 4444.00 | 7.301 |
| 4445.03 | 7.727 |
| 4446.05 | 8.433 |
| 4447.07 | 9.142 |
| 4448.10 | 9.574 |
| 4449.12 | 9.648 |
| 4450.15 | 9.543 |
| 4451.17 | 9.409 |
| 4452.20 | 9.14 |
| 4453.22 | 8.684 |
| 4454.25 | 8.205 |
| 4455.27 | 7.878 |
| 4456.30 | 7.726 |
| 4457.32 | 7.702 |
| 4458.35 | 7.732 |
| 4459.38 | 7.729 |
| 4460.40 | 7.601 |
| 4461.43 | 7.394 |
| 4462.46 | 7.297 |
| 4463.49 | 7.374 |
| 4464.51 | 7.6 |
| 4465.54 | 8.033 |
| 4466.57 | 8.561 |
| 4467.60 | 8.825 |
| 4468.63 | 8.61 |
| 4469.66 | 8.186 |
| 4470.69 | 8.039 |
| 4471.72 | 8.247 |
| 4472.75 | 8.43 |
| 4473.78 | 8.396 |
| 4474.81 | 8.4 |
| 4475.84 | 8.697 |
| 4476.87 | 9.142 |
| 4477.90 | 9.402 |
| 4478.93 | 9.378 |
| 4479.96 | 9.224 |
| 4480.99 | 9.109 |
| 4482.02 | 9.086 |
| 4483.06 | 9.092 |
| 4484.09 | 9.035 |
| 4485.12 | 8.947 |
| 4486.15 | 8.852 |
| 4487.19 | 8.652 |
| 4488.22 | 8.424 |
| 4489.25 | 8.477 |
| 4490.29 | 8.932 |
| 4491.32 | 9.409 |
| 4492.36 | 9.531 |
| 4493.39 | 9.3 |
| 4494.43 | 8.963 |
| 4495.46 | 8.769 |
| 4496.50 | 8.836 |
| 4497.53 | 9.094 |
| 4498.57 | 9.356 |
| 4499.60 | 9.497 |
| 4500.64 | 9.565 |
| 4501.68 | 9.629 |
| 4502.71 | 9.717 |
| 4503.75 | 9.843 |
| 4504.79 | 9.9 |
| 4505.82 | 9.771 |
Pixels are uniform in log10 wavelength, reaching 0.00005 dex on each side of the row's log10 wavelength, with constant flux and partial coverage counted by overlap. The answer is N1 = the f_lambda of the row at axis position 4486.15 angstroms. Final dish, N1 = 8.852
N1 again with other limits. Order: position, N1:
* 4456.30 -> 7.726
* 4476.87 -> 9.142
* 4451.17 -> 9.409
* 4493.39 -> 9.3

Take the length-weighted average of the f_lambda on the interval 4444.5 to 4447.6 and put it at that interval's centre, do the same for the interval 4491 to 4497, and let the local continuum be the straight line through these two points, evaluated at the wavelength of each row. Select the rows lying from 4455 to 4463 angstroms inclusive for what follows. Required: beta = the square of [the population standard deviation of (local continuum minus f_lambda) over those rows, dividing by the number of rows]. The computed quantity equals 0.05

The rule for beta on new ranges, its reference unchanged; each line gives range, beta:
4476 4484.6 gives 0.02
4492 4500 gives 0.08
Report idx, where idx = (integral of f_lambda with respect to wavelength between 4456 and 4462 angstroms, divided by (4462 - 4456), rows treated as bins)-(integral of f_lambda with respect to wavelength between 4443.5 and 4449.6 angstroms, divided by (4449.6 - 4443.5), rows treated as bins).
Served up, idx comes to -1.0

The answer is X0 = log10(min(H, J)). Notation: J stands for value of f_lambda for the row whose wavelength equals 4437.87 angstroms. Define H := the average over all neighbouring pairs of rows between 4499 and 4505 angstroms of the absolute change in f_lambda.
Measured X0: -1.09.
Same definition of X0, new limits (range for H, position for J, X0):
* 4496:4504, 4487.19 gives -0.84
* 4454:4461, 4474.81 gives -0.96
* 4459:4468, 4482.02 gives -0.61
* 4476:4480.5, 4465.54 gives -0.84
